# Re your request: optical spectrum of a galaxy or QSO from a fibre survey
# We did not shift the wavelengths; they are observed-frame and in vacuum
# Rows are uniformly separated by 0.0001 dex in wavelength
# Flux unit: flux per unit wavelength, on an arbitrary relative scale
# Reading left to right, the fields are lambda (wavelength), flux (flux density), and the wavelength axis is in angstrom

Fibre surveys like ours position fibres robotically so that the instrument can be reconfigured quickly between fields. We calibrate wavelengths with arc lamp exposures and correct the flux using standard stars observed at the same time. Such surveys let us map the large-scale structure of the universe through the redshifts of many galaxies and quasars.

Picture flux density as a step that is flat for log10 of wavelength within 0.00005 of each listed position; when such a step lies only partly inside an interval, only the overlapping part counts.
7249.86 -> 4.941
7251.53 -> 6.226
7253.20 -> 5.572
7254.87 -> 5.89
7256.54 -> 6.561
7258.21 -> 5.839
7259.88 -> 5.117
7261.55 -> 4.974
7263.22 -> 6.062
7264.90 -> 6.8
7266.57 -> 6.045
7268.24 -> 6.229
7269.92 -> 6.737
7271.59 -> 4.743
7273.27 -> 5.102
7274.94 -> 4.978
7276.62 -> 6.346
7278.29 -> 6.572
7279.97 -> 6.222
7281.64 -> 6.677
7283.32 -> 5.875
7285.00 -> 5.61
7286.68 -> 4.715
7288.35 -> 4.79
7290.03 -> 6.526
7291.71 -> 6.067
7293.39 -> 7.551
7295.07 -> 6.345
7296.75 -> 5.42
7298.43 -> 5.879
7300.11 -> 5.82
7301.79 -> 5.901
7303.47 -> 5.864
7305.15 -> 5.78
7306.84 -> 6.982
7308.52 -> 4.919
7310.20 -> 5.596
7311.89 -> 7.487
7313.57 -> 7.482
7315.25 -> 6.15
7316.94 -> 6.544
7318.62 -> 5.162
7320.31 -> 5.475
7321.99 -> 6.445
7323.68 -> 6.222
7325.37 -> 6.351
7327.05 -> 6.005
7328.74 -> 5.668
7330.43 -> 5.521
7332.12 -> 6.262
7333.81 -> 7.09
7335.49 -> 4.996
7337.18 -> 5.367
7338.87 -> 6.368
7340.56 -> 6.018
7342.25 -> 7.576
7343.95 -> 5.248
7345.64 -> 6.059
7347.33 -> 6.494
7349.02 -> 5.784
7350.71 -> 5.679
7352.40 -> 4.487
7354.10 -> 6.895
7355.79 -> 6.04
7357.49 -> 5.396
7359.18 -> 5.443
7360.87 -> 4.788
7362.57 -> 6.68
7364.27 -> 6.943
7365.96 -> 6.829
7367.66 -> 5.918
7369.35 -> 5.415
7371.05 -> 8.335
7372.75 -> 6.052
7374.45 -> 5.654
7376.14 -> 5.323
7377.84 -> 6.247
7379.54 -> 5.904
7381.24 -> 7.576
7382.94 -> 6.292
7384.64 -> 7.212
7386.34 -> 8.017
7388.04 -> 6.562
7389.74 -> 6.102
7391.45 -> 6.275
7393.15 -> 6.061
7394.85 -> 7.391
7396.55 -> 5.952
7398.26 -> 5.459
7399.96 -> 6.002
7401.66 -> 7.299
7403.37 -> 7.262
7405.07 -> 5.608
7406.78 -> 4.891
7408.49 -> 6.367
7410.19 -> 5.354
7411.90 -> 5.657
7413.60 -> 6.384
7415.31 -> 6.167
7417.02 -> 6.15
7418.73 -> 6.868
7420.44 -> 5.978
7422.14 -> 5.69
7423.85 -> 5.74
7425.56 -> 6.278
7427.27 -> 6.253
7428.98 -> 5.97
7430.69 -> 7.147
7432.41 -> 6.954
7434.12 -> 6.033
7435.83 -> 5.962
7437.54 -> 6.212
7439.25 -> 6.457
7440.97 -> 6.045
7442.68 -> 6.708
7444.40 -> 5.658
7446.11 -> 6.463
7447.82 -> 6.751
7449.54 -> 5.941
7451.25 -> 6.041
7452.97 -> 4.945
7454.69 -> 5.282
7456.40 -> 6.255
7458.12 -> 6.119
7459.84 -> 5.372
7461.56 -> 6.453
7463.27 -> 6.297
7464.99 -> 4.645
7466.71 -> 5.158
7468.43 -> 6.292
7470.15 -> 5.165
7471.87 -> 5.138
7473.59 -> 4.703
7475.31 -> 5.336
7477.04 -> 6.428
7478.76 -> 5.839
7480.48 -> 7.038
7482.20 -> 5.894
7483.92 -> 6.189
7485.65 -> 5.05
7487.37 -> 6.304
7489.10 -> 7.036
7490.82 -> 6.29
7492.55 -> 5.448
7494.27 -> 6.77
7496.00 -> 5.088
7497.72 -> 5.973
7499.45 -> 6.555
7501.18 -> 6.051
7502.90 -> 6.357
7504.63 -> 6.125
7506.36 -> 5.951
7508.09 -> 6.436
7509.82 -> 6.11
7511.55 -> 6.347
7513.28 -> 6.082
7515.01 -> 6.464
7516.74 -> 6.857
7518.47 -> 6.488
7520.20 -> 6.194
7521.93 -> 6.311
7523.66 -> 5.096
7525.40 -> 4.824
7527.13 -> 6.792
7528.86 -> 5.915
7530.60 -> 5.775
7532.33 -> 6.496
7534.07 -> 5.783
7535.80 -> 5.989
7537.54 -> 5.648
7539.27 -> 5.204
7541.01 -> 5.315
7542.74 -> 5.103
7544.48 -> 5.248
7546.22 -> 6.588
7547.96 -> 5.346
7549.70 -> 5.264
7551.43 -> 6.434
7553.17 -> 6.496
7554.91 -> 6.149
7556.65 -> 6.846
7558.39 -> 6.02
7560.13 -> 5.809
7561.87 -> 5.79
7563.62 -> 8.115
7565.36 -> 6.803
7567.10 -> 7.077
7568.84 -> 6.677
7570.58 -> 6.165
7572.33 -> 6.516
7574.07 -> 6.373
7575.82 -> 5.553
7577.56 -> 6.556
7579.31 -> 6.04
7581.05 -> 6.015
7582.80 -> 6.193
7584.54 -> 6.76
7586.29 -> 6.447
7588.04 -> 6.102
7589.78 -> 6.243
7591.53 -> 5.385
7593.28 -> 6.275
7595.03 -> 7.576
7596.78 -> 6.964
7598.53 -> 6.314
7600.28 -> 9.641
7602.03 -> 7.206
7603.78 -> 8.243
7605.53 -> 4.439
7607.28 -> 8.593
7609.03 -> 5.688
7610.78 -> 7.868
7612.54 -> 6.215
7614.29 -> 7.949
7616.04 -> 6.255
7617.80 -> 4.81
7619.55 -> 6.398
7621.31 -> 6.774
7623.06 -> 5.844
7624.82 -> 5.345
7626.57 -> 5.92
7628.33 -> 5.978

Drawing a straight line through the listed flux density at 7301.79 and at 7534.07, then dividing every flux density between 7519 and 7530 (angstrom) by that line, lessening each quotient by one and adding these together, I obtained 0.1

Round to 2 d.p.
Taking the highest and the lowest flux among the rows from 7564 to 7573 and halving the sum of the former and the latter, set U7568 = 6.62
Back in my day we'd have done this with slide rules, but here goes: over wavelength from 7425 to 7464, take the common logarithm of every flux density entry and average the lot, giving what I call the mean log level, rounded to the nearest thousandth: 0.788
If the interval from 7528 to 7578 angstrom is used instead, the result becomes 0.783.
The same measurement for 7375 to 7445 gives 0.796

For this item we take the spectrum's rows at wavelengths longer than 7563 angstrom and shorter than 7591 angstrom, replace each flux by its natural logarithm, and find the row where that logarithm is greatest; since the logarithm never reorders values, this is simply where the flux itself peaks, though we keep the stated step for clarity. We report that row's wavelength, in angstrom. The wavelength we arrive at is 7563.62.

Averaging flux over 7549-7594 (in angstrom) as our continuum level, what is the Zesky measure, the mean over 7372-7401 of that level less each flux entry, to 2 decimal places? -0.05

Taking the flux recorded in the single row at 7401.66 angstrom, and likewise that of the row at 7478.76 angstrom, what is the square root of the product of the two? 6.5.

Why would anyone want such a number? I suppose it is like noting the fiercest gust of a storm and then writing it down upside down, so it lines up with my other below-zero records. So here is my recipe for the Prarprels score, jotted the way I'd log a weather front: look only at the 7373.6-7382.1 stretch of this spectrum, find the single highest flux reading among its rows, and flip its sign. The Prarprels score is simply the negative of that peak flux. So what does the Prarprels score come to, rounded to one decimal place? -7.6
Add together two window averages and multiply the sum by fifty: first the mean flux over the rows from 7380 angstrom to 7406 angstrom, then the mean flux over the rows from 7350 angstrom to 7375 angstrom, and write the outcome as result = 632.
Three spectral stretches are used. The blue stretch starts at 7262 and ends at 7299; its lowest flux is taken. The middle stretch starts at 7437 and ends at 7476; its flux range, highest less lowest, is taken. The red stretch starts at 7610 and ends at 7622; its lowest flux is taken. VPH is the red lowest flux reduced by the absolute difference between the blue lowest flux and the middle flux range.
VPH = 2.2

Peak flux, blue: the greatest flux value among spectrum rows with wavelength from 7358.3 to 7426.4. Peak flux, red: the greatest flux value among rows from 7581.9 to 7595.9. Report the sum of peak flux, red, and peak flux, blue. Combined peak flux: 15.9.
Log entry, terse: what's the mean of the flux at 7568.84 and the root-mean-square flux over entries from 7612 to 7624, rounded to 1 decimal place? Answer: 6.5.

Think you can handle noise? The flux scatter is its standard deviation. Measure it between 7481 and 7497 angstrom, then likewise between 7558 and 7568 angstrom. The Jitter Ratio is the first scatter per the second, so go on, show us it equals 0.8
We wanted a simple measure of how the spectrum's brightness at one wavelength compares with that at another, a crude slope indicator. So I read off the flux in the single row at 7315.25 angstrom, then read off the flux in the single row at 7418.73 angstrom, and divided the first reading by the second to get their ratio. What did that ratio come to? 0.90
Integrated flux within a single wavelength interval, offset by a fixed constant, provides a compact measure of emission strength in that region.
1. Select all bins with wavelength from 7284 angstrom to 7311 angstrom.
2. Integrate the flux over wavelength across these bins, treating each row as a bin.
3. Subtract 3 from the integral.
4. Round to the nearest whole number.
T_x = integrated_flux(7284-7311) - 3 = 155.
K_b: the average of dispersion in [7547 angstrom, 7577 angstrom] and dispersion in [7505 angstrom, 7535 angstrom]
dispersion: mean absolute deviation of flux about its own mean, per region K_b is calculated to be 0.46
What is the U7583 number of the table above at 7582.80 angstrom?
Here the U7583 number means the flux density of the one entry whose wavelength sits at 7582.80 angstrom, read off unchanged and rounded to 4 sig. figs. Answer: 6.193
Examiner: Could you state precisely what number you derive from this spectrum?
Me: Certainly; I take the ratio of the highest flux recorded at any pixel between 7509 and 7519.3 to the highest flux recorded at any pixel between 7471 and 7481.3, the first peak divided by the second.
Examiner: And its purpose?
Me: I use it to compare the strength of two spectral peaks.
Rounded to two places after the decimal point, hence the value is 0.97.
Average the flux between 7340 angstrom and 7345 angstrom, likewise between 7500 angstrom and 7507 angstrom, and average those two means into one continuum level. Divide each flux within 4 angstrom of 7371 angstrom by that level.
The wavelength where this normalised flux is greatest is 7371.05 angstrom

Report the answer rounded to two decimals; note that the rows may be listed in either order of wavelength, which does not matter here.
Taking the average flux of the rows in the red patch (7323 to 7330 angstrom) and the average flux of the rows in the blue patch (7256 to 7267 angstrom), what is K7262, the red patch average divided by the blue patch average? 1.02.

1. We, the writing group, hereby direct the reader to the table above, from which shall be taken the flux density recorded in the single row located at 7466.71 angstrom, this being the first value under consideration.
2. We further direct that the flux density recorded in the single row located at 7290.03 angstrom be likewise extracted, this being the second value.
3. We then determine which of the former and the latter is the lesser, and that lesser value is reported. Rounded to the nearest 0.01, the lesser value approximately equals 5.16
